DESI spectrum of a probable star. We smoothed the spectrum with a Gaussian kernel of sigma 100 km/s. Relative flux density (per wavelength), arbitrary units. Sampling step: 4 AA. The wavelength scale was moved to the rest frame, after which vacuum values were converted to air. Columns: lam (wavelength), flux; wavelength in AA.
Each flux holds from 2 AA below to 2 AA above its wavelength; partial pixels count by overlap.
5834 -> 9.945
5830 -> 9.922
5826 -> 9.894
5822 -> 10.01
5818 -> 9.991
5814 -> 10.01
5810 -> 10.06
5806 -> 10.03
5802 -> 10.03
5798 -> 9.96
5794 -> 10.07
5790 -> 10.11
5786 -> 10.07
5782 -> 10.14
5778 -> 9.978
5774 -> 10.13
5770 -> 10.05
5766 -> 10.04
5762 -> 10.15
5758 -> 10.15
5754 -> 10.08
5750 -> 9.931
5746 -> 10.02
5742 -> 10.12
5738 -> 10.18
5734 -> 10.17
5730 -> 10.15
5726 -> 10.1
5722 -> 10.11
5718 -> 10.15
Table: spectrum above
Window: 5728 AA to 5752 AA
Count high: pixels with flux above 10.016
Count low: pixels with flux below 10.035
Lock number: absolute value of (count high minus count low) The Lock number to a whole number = 3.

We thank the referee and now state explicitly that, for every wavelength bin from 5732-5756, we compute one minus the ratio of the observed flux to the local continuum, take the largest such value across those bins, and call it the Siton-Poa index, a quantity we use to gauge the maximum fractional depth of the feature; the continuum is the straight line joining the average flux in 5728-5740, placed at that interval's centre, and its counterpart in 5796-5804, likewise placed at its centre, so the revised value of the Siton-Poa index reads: 0.019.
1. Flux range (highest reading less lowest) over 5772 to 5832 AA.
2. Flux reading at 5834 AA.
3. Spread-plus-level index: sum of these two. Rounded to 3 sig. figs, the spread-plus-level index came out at 10.2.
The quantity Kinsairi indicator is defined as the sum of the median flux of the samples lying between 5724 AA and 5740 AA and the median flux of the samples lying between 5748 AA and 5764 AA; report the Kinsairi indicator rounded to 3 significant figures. 20.3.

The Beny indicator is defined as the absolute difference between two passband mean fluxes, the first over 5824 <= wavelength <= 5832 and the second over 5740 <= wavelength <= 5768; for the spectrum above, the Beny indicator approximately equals 0.162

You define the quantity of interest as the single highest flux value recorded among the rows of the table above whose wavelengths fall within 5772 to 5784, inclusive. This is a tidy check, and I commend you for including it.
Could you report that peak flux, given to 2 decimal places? 10.14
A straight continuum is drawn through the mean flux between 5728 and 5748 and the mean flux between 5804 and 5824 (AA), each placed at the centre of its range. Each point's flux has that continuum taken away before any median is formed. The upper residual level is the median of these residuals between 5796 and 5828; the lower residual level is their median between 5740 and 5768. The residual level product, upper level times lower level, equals 0.0002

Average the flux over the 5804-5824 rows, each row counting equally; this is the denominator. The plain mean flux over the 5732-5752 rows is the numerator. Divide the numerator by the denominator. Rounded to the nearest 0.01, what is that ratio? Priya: 1.01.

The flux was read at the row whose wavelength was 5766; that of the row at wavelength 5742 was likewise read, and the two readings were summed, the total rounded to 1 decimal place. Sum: 20.2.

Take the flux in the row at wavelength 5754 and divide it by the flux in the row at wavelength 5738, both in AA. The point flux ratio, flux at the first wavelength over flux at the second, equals 0.99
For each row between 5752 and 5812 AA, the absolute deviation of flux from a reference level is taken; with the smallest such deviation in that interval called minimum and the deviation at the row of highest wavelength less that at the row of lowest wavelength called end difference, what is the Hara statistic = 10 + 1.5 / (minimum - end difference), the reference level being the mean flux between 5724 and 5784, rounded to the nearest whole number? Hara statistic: -193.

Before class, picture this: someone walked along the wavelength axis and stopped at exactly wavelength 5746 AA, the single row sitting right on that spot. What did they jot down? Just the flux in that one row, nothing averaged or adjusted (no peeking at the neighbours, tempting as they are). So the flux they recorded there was 10.02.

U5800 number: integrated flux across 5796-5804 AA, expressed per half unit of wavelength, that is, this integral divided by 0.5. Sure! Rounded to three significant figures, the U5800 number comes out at 160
